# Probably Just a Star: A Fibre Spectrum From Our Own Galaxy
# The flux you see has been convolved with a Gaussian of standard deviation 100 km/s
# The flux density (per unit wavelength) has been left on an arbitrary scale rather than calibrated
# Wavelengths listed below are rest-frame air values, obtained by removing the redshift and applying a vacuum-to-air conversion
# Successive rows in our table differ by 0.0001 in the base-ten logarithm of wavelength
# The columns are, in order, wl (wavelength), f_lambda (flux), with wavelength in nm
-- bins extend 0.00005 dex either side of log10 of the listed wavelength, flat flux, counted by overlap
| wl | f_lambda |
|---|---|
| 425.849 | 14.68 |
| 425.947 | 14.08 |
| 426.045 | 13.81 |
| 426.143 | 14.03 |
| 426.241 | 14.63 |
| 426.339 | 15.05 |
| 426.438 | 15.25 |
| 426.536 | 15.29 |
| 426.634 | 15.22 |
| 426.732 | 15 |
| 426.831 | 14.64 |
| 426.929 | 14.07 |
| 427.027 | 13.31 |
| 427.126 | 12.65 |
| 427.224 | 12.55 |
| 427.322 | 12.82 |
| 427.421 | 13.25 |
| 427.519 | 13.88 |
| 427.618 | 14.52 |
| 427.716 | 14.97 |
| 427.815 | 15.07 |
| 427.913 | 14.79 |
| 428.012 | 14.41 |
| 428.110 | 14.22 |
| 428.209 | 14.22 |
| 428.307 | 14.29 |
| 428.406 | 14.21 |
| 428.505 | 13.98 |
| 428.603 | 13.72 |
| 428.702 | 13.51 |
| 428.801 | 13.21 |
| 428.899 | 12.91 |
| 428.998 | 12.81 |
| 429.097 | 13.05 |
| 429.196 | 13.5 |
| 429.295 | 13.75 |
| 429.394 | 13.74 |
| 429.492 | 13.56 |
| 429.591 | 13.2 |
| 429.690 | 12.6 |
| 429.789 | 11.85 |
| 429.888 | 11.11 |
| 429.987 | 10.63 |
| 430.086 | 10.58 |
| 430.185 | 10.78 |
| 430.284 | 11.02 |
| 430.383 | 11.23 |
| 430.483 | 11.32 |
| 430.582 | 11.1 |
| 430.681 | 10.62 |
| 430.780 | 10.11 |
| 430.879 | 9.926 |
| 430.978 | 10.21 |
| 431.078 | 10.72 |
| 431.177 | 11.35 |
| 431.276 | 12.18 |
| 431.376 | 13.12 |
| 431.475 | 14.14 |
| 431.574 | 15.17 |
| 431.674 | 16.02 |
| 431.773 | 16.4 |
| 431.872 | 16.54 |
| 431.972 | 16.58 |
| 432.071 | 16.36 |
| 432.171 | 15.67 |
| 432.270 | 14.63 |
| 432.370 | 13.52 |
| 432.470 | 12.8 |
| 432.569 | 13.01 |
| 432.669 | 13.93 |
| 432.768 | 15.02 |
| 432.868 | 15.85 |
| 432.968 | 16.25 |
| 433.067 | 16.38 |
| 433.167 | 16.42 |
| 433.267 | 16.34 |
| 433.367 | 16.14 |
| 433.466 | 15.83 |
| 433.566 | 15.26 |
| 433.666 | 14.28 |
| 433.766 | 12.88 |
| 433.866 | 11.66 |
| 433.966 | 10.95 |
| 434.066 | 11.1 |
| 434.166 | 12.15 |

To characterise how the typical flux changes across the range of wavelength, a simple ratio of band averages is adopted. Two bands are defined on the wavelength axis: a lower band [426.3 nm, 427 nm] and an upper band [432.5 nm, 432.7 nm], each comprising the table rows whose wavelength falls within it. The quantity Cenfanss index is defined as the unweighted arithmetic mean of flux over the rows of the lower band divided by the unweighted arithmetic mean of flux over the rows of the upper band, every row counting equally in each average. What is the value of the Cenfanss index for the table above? 1.11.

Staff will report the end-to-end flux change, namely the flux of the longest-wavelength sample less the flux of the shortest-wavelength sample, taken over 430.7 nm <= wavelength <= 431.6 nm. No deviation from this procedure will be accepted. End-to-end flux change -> 5.1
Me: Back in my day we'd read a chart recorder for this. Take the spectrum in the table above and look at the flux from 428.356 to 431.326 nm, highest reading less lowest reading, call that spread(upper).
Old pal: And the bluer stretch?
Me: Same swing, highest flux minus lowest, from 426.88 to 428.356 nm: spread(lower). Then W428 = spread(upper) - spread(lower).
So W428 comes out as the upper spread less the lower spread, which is 1.8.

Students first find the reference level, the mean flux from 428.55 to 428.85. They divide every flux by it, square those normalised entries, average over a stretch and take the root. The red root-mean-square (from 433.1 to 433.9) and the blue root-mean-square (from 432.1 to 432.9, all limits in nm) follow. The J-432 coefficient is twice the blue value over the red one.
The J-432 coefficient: 1.9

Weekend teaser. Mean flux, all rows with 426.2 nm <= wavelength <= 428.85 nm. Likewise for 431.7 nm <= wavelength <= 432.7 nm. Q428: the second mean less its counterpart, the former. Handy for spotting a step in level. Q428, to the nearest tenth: 0.8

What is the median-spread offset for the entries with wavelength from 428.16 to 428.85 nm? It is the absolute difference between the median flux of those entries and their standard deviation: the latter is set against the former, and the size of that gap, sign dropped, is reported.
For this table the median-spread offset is 13.6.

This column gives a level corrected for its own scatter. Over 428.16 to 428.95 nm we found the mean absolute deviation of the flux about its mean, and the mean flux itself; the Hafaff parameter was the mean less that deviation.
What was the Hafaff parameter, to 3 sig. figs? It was 13.3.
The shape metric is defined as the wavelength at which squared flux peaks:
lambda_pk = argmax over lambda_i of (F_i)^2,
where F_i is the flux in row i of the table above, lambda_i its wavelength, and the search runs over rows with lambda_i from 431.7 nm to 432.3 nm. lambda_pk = 431.972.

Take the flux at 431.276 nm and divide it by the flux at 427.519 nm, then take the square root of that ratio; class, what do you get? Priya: 0.94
